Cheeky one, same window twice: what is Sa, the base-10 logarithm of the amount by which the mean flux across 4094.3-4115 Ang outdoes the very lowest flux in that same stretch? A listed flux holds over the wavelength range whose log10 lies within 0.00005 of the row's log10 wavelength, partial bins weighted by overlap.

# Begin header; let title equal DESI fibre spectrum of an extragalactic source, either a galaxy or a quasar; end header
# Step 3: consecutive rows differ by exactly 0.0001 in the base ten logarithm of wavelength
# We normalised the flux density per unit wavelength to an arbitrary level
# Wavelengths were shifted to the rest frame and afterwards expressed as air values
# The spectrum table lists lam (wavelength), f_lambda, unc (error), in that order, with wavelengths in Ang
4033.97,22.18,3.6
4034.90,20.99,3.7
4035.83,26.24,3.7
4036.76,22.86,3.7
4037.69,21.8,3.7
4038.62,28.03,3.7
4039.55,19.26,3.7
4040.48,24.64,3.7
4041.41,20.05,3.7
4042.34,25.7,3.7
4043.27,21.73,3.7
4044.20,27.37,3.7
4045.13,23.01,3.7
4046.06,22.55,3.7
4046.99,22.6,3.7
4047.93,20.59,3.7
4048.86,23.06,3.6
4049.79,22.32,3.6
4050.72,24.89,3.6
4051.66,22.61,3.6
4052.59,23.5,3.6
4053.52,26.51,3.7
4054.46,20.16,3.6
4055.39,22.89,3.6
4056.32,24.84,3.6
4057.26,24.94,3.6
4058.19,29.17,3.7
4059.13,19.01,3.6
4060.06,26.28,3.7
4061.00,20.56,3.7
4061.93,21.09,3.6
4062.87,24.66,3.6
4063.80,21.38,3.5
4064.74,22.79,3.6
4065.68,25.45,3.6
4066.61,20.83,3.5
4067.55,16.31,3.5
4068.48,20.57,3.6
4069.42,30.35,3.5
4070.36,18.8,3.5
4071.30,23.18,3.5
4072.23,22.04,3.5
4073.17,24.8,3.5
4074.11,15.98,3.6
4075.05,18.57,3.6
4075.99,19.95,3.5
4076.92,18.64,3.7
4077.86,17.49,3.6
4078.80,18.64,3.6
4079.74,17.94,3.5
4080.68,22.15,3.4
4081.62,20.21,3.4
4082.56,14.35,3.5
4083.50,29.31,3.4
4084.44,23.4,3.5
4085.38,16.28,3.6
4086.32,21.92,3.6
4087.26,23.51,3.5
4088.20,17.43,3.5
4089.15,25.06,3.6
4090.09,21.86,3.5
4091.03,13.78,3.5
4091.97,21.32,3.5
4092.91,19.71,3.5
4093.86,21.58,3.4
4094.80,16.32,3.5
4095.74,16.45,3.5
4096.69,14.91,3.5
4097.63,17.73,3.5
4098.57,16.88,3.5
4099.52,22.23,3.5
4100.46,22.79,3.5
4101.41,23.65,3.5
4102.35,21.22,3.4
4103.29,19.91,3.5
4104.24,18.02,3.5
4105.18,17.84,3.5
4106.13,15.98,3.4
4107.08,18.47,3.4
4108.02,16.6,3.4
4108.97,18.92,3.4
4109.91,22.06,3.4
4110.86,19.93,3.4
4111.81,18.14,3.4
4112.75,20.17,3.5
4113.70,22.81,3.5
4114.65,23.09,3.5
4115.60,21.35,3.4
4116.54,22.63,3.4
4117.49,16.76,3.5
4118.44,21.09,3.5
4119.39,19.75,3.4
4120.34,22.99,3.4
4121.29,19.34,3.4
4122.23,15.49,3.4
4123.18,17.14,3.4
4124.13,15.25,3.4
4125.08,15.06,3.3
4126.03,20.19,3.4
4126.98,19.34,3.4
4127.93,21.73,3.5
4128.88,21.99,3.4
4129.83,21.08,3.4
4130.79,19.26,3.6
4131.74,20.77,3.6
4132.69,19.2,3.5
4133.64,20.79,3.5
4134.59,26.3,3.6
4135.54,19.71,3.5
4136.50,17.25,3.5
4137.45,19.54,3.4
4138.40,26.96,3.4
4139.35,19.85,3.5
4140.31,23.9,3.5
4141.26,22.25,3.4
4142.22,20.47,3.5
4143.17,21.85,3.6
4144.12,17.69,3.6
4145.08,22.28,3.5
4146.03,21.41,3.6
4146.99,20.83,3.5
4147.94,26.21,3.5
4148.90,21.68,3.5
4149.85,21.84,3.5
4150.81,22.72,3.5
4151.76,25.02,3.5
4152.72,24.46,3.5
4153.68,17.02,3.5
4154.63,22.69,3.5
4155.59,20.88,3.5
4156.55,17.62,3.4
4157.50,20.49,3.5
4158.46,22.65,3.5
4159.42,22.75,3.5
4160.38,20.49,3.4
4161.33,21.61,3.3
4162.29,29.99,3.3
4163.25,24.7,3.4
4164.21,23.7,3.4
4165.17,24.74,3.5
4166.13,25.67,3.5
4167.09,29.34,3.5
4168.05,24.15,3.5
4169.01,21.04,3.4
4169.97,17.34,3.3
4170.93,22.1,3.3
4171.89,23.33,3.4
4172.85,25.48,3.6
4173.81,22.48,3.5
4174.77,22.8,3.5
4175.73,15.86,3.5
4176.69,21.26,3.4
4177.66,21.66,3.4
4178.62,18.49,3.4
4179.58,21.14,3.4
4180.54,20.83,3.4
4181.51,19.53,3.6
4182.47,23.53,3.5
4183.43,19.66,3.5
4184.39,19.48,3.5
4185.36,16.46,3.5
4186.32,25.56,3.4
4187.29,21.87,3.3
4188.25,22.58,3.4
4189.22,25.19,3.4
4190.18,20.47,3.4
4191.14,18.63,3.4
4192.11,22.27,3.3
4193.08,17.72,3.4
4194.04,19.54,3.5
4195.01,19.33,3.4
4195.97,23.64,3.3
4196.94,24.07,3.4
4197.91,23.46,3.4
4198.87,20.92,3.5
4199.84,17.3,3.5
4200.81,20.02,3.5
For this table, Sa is 0.64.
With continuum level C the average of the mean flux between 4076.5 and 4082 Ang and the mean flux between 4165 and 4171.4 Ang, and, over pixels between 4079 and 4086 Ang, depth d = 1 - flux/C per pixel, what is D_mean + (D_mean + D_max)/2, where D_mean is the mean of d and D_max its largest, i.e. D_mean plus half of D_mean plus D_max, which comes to 0.22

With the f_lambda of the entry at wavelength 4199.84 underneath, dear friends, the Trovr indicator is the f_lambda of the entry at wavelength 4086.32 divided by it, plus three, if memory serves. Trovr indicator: 4.27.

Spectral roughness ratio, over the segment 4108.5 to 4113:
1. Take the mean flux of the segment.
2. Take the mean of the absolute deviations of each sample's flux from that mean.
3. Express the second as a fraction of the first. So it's 0.053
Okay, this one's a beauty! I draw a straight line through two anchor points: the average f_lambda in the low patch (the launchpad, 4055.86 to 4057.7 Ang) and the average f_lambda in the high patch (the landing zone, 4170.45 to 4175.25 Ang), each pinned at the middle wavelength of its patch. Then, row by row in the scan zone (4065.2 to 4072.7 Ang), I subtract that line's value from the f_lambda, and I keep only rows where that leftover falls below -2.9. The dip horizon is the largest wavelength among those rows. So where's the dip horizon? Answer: 4070.36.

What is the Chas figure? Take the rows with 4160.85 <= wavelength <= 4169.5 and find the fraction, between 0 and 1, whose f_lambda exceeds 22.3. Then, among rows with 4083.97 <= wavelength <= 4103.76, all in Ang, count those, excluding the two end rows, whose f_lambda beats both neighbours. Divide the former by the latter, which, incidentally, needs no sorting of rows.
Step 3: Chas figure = 0.11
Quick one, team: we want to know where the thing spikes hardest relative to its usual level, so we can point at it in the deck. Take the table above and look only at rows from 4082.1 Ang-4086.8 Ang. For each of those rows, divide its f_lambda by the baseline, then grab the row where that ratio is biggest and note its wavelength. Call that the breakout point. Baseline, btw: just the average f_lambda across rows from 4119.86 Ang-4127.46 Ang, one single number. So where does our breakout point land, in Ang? 4083.50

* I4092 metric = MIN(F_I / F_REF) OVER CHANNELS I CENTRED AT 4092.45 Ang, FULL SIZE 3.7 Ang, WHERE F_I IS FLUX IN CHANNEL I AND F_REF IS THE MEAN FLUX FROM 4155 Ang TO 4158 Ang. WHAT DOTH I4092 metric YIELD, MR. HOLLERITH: 0.70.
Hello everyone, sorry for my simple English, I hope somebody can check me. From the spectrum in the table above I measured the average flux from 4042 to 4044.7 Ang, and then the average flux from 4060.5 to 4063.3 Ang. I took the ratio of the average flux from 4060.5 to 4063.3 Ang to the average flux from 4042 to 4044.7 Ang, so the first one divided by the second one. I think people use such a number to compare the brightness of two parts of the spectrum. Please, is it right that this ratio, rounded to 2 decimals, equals 0.89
